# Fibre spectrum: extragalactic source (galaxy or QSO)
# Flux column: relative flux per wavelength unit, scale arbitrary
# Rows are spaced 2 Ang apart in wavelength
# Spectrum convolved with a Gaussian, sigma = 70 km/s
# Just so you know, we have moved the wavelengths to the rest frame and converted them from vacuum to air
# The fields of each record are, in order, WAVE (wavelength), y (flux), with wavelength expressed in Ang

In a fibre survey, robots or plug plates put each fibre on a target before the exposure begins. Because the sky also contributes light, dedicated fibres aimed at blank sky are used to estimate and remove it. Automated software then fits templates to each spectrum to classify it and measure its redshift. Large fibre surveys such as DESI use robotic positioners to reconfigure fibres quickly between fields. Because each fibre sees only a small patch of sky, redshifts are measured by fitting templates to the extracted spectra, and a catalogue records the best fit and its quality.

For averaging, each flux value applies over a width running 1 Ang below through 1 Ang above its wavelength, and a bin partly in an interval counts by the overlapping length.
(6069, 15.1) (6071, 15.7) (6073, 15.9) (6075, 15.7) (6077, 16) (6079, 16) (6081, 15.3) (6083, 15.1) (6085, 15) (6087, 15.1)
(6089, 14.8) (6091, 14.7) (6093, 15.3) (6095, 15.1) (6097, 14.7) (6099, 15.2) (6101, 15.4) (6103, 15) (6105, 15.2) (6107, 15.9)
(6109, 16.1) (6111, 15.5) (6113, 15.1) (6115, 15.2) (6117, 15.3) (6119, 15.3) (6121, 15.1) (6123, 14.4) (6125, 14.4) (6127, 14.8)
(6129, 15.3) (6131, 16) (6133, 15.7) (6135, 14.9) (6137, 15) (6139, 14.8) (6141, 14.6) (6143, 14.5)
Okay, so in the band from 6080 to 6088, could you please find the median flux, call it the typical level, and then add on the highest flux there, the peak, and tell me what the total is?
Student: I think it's 30.4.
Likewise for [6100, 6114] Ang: 31.5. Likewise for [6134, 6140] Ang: 29.9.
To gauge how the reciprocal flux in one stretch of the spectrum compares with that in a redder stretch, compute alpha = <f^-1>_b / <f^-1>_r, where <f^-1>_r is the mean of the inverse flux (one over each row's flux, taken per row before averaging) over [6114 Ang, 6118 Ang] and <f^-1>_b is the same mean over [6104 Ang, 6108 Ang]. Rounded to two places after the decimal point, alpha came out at 0.98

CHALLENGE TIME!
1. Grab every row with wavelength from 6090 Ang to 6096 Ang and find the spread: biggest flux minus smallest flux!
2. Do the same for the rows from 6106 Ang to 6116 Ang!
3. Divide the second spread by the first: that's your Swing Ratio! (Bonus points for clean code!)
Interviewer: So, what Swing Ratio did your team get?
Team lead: 1.67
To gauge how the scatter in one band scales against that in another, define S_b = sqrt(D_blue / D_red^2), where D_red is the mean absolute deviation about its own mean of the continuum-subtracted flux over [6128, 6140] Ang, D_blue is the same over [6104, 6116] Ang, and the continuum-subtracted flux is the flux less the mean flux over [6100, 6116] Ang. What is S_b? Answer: 1.51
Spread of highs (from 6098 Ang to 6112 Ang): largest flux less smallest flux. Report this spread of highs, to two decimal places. 1.10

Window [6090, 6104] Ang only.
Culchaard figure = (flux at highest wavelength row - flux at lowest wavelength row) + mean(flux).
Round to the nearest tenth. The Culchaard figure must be 15.4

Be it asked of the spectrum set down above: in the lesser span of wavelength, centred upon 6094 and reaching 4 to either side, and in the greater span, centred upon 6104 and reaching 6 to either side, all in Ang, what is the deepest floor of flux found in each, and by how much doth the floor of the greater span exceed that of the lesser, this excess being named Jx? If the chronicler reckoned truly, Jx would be 0.3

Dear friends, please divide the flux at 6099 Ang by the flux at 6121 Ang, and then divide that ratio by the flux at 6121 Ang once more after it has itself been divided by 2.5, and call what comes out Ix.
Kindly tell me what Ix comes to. 0.167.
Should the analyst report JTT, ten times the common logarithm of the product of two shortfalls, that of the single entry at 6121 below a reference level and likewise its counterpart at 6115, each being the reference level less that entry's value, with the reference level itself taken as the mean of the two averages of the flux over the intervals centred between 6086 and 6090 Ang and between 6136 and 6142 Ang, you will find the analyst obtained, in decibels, -11.4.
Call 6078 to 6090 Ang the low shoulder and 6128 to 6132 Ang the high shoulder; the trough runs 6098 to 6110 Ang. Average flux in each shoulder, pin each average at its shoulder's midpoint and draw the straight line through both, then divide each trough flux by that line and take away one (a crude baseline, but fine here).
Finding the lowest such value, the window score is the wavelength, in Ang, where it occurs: 6103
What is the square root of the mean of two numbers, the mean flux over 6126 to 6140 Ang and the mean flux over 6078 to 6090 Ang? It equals 3.90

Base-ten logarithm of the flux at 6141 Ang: 1.164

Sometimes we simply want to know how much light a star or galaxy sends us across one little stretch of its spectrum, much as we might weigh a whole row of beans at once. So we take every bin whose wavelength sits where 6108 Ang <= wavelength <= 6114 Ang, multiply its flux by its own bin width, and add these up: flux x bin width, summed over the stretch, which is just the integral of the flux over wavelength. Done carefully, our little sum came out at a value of 93.4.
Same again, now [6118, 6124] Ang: 89.6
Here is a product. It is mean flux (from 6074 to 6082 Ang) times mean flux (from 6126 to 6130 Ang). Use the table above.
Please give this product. 237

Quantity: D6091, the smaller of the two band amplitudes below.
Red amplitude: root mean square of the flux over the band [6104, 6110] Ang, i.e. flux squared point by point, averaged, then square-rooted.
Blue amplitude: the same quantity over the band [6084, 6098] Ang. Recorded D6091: 15.0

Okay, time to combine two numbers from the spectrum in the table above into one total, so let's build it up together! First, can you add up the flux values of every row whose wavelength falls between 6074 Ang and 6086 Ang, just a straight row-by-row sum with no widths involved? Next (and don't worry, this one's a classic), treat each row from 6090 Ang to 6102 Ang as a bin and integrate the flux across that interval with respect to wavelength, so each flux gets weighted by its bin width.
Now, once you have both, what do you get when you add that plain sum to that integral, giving 274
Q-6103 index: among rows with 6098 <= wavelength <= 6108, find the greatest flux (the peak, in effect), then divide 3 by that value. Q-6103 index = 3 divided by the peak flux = 0.189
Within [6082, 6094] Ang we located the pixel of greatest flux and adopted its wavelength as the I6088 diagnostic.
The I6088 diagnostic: 6093 Ang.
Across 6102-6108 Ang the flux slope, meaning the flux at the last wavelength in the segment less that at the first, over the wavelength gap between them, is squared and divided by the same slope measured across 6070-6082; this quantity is -1.3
